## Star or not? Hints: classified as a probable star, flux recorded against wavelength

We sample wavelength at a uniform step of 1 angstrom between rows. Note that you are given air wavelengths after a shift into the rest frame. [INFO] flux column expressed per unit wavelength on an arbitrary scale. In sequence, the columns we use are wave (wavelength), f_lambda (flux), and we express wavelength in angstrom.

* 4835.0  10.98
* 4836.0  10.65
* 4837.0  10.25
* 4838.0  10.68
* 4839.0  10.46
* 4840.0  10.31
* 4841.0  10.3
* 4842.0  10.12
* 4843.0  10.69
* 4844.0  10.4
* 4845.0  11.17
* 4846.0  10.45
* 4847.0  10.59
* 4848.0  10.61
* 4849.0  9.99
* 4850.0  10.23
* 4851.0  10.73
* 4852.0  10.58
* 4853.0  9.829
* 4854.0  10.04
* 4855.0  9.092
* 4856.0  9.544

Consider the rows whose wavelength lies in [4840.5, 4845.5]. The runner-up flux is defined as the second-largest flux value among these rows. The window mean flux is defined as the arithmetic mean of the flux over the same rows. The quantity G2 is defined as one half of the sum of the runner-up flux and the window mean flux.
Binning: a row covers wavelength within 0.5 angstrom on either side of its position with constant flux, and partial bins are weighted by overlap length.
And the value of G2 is 10.61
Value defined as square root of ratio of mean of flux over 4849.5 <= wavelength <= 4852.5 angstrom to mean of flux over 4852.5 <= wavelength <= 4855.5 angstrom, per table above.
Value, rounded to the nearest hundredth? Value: 1.04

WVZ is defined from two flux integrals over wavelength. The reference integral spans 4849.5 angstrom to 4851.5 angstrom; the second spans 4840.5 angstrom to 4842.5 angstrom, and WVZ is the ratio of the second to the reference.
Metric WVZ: 0.97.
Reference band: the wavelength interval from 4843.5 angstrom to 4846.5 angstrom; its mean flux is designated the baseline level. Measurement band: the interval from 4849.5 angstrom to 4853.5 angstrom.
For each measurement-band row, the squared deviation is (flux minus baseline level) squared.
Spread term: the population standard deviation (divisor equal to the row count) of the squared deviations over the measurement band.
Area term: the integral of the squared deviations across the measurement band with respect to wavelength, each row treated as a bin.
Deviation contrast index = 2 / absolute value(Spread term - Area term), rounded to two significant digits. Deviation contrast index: 3.2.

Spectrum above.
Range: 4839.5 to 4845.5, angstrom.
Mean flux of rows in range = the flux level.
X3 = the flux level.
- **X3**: 10.5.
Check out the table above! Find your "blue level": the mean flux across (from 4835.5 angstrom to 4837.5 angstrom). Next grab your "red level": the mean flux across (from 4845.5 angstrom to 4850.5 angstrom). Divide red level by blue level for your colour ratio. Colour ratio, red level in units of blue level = 0.99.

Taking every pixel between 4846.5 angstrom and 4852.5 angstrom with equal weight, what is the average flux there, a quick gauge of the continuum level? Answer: 10.5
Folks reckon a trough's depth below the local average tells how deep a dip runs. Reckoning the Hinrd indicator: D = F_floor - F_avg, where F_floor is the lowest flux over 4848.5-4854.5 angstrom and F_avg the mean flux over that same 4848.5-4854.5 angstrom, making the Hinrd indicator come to -0.4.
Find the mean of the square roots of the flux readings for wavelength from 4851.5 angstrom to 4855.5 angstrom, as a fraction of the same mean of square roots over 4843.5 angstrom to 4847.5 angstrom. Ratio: 0.96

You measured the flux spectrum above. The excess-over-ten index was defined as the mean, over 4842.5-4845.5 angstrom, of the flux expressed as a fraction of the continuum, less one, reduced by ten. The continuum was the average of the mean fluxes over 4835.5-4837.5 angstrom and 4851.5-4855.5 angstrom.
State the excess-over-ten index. -9.94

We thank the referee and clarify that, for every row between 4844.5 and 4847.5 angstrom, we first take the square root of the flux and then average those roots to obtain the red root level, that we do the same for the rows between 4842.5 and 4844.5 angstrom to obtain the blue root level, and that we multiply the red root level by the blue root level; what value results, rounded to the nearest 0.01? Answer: 10.64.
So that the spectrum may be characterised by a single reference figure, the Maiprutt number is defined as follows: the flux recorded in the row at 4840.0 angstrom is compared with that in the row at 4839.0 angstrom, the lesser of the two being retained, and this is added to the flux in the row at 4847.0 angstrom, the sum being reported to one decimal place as 20.9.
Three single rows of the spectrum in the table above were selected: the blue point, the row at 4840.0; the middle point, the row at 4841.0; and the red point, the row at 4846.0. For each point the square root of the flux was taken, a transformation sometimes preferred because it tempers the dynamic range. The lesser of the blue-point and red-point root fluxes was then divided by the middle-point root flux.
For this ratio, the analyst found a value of 1.00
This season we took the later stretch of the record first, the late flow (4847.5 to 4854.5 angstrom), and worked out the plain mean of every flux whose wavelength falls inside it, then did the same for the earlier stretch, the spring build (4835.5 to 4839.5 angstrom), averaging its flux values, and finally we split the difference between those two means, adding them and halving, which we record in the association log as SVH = 10.40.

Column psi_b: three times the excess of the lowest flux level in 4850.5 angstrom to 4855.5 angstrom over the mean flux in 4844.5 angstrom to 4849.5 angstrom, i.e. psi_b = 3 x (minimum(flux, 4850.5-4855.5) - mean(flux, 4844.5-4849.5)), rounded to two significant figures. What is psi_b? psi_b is -4.4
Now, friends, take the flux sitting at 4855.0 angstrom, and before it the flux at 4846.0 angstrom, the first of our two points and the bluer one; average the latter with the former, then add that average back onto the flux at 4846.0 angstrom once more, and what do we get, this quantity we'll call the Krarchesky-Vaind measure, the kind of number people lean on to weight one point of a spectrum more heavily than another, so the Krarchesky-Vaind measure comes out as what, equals 20.2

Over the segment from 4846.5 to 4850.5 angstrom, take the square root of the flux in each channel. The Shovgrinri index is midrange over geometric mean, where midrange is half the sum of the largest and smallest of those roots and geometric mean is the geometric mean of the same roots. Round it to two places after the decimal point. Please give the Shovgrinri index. 1.00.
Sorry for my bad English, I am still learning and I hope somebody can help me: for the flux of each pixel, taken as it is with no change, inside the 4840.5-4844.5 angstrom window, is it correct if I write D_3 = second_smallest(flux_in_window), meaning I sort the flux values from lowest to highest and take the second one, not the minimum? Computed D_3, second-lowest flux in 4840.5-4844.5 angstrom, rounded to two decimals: 10.30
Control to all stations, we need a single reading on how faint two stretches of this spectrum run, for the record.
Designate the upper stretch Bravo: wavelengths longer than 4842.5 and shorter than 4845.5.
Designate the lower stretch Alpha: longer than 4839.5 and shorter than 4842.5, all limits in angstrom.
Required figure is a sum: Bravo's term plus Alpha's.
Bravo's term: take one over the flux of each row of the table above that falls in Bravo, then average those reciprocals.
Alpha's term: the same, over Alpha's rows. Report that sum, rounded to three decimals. 0.191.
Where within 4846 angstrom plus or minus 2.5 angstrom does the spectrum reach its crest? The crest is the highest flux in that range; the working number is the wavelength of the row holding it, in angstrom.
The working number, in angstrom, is 4845.0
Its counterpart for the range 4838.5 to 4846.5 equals 4845.0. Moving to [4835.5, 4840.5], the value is 4838.0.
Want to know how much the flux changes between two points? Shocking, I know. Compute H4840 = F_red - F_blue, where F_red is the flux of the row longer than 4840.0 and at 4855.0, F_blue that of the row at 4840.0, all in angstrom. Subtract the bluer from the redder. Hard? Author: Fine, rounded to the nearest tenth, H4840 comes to -1.2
